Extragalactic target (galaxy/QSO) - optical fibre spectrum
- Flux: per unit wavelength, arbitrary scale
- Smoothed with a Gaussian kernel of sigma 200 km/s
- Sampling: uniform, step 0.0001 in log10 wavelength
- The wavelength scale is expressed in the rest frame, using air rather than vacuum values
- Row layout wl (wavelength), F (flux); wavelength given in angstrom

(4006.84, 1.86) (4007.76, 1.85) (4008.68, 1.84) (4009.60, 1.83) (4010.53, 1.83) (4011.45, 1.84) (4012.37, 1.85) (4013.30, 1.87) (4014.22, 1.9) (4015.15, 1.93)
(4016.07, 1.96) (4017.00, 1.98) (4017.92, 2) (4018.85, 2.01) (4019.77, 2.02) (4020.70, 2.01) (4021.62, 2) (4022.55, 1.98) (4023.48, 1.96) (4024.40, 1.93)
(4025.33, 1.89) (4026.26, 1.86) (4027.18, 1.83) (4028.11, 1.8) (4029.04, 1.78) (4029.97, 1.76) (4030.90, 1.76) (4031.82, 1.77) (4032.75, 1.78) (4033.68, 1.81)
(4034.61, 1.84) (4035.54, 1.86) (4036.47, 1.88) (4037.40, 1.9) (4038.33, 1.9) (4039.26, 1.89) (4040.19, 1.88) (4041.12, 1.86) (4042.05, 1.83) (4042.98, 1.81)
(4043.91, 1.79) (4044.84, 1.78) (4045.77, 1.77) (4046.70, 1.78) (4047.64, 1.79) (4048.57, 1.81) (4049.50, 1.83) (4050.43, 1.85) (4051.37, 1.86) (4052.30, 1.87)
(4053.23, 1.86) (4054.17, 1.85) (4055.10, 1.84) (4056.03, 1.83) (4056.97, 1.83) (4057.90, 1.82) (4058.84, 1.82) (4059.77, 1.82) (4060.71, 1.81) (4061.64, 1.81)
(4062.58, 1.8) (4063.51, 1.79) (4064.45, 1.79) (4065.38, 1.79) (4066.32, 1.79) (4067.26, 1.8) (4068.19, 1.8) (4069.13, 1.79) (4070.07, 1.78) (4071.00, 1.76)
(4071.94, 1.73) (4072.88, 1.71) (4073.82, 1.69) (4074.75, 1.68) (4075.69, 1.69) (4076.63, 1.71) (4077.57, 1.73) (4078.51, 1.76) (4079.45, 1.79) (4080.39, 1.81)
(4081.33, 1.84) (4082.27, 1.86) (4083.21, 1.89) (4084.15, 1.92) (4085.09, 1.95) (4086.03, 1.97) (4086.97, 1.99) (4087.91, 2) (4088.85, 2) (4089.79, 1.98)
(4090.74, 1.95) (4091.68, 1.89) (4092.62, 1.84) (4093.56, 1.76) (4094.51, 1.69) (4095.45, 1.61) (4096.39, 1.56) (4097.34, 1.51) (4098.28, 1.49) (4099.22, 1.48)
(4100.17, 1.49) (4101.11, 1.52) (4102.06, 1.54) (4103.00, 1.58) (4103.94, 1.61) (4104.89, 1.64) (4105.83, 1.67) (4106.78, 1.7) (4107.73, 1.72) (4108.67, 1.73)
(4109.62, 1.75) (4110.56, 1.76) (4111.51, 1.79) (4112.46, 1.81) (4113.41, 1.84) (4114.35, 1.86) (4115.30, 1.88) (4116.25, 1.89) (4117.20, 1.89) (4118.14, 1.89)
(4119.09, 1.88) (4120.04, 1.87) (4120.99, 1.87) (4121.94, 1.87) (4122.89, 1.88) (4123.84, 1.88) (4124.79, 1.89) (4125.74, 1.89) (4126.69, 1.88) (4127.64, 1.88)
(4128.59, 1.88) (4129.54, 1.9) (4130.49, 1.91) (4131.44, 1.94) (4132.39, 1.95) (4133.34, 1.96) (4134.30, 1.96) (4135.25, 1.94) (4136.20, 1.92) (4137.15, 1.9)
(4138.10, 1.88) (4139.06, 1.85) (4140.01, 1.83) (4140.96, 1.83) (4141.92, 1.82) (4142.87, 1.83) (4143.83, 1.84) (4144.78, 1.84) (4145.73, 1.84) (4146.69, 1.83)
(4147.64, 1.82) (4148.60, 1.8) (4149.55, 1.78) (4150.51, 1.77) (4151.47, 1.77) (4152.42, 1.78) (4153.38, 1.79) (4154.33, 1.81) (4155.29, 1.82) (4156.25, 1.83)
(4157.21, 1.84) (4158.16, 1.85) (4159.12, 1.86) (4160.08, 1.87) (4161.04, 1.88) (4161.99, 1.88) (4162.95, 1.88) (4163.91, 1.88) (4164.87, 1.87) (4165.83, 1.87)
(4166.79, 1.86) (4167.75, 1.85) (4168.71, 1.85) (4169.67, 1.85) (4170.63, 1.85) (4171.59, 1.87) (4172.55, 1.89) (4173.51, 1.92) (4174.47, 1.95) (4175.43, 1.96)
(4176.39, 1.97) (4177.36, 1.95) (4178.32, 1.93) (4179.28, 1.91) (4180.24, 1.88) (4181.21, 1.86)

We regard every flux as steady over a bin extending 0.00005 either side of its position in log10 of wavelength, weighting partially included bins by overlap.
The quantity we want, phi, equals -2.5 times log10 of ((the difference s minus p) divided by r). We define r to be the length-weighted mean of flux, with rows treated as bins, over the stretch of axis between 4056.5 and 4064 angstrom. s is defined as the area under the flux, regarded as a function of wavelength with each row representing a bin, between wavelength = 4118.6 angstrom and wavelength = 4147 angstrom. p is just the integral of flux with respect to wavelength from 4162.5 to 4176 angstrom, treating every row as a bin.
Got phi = -3.0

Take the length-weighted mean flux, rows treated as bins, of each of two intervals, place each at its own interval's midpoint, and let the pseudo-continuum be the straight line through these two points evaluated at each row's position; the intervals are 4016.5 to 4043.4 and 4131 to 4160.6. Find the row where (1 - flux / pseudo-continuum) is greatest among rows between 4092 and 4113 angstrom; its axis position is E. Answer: 4099.22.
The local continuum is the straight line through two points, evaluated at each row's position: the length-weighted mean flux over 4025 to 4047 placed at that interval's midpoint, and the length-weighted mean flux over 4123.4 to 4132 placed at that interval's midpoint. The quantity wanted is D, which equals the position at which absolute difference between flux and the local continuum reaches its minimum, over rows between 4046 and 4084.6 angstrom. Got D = 4055.10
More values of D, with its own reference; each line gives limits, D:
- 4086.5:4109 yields 4091.68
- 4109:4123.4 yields 4118.14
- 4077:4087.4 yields 4082.27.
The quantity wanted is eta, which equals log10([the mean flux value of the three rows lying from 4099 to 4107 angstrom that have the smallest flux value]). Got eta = 0.175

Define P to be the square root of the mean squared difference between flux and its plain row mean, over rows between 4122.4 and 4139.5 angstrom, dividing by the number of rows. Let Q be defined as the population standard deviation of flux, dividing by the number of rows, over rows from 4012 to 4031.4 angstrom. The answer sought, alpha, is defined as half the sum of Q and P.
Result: 0.058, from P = 0.032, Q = 0.09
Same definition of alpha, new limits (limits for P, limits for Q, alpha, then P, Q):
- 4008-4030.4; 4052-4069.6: 0.052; 0.079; 0.02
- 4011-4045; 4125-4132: 0.049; 0.078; 0.02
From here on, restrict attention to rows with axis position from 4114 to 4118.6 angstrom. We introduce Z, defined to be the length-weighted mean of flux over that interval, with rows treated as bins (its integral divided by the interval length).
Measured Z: 1.88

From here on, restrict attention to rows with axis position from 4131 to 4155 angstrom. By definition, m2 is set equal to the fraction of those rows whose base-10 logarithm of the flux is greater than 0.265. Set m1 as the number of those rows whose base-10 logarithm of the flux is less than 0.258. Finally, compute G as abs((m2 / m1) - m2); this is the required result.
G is 0.3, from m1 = 7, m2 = 0.36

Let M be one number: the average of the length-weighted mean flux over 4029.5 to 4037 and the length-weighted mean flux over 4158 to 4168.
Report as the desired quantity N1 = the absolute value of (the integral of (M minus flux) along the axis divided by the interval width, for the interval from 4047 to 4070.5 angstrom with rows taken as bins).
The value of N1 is 0.021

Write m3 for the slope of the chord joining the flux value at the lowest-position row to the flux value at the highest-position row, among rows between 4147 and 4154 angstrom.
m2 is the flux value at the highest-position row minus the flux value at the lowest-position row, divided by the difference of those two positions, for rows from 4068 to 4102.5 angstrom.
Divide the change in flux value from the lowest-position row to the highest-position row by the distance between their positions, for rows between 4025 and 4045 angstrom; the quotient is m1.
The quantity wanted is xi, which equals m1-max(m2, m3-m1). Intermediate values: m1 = -0.006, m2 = -0.008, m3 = -0.0052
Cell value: -0.006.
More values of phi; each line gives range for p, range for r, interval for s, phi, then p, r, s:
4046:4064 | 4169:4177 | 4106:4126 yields -0.8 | 33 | 1.91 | 37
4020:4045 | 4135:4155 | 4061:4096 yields -2.4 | 46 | 1.83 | 64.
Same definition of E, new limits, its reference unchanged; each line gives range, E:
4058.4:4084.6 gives 4074.75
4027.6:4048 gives 4029.97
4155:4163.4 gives 4155.29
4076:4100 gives 4099.22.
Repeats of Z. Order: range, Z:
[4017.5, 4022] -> 2.01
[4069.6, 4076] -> 1.72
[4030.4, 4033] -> 1.77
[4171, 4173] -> 1.88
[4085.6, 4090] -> 1.99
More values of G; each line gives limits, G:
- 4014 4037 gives 0.5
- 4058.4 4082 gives 0.0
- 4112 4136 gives 0.0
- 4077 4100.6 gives 0.4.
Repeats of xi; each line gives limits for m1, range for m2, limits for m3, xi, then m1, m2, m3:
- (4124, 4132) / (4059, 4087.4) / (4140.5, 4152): 0.001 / 0.008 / 0.006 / -0.0057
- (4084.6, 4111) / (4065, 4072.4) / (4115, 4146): -0.014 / -0.007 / -0.009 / -0.0013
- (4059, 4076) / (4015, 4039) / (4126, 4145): -0.014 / -0.008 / -0.001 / -0.0022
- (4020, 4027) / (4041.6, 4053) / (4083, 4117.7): -0.054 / -0.027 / 0.004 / 0.0000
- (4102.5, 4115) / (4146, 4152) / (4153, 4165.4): 0.037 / 0.025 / -0.013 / 0.0070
